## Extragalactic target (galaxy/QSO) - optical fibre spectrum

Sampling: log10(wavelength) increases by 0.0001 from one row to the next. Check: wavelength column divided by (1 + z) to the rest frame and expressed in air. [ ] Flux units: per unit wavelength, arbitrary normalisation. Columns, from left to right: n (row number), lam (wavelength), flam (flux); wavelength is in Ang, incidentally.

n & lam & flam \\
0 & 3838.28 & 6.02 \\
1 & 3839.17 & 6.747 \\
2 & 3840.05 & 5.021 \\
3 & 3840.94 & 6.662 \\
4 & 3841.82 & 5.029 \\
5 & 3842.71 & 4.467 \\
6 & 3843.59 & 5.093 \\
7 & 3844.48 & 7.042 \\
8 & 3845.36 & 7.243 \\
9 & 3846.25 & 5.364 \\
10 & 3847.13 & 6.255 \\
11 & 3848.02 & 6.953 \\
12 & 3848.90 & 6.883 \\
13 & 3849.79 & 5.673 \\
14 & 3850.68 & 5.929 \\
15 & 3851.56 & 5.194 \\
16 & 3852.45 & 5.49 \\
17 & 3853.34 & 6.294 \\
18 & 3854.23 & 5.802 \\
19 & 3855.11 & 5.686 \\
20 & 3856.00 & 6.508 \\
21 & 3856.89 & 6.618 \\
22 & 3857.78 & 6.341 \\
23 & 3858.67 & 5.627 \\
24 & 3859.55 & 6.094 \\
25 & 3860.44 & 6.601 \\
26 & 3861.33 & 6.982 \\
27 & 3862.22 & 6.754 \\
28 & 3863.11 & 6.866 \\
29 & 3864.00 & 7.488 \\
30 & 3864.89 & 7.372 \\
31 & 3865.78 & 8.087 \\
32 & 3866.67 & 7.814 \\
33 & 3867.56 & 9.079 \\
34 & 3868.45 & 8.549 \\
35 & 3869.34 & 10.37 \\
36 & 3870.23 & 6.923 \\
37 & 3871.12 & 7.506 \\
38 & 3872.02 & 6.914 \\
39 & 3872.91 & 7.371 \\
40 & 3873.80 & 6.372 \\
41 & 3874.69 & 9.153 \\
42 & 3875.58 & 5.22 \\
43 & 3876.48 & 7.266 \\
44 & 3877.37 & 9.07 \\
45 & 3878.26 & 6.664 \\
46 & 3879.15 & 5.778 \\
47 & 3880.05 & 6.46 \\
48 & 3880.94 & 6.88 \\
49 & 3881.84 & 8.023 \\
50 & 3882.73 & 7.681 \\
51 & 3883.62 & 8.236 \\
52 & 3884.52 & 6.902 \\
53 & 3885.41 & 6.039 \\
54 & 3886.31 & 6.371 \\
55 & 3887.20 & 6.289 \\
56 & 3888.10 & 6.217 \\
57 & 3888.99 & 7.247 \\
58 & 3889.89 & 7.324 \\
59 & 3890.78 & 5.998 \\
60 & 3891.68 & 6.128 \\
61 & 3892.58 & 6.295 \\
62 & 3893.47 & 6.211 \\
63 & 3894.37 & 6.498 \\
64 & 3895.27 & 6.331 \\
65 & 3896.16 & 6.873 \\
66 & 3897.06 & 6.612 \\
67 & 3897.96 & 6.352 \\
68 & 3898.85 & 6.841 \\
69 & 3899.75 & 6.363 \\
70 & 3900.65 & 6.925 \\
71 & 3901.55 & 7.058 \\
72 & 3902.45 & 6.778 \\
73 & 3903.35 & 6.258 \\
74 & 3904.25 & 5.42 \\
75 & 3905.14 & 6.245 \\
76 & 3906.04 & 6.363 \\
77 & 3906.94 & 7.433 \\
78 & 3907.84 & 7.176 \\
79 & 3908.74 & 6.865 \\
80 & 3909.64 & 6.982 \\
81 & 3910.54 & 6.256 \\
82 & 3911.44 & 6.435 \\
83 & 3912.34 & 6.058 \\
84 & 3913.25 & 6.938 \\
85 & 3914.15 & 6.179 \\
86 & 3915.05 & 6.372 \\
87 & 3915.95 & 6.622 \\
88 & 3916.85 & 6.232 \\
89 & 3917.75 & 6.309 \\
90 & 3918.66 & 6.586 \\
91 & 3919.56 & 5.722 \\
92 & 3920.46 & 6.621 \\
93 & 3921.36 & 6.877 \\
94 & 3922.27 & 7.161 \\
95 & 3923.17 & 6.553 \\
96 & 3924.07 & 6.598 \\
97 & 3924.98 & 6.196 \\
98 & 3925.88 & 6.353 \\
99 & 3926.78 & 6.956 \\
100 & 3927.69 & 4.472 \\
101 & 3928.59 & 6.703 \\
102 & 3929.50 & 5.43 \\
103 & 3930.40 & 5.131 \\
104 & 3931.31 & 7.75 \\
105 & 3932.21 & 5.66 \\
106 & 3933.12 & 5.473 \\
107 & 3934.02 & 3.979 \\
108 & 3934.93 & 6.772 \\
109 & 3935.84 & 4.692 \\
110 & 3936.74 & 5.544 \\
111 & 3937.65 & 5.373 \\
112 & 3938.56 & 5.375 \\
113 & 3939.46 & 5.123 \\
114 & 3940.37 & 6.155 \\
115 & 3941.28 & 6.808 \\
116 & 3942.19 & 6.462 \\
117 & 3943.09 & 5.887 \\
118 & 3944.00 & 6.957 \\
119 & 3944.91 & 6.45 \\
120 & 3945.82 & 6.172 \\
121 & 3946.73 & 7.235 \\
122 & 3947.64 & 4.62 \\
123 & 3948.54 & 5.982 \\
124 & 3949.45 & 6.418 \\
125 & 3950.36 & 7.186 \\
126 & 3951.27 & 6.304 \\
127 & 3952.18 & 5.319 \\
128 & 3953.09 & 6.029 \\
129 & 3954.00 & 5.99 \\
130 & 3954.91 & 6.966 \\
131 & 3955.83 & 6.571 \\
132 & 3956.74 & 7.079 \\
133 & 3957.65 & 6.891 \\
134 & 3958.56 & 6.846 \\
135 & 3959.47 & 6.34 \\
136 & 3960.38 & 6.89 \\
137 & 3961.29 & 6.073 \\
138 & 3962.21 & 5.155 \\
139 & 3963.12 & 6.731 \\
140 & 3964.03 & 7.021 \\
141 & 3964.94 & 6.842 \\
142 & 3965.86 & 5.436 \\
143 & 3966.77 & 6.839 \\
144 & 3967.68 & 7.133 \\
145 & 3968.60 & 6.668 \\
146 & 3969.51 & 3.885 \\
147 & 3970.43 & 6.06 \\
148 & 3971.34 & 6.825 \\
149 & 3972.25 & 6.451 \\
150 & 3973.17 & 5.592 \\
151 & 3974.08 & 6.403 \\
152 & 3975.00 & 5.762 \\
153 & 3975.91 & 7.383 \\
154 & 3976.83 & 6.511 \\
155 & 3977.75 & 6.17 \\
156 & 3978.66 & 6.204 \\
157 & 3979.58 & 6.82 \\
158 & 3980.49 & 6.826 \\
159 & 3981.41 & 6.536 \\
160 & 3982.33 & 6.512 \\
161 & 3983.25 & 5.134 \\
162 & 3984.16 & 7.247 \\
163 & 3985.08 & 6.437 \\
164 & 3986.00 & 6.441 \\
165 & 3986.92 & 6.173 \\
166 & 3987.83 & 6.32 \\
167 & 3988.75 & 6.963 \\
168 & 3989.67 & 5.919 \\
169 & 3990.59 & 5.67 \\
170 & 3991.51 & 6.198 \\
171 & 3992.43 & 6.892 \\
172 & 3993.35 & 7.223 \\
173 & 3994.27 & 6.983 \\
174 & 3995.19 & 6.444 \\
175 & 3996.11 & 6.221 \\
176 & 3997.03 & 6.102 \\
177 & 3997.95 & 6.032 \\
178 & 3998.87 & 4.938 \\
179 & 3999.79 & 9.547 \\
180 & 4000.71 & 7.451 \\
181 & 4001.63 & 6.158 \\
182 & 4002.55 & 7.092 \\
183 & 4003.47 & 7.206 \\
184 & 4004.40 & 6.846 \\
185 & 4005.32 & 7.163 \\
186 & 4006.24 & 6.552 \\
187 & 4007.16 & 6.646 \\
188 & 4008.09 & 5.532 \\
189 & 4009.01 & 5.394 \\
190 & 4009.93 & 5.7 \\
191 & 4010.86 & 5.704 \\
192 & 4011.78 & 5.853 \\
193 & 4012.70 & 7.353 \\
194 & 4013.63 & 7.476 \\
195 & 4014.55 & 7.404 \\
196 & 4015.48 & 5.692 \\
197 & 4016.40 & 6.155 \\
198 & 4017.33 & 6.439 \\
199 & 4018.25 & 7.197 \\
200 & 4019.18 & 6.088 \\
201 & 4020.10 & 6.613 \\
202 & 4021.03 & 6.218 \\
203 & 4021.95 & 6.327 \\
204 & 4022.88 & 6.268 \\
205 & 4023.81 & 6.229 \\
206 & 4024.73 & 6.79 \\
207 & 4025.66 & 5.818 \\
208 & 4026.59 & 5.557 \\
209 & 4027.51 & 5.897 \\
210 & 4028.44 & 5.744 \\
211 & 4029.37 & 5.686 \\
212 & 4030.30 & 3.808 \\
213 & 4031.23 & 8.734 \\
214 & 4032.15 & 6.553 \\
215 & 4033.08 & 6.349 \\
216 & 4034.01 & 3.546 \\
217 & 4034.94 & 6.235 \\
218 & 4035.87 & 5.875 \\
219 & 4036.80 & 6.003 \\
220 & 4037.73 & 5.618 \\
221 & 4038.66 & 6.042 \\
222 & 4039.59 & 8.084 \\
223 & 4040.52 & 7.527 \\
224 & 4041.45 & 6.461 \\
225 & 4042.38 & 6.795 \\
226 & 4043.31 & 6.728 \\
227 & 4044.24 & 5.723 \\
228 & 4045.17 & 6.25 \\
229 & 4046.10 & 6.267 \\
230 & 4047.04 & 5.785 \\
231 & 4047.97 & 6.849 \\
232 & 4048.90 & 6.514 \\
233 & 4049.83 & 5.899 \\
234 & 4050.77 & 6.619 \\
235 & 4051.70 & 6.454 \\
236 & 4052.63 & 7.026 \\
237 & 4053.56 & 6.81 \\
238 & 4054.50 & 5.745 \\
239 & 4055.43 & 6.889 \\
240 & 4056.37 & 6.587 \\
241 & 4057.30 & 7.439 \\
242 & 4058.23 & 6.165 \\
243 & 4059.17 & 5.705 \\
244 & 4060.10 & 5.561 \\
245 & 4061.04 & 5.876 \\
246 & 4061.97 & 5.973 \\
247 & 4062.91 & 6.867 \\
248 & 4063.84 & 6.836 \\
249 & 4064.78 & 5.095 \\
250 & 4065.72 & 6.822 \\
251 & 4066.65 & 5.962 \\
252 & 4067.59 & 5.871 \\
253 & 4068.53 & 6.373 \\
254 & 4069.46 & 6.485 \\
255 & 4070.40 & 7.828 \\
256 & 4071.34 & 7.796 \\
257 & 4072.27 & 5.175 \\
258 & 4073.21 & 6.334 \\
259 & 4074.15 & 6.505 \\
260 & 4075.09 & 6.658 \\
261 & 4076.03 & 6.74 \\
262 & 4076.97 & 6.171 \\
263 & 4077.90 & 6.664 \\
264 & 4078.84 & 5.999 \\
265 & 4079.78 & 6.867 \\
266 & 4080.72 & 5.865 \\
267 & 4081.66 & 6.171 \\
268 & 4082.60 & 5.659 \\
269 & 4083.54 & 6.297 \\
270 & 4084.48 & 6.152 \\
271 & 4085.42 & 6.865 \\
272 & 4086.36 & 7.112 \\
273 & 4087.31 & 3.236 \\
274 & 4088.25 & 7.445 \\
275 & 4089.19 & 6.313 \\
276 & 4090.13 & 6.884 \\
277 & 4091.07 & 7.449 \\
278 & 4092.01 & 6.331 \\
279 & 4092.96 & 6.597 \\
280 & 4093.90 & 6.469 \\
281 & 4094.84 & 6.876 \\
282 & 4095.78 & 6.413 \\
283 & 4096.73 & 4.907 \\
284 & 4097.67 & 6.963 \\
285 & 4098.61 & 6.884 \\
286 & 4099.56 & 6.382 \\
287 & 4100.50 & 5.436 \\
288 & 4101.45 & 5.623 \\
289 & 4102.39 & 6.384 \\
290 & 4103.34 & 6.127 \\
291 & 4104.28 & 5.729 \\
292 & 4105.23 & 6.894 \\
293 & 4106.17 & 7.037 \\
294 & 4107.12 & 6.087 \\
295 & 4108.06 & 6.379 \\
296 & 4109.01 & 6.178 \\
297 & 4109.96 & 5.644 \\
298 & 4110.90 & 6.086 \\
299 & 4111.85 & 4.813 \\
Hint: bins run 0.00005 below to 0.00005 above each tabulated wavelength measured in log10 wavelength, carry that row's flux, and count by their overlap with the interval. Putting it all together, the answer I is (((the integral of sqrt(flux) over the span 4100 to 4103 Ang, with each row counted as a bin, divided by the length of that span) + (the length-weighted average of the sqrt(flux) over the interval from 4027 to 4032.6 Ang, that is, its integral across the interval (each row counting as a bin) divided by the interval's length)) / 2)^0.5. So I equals 1.56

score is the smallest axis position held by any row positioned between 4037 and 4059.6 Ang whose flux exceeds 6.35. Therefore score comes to 4039.59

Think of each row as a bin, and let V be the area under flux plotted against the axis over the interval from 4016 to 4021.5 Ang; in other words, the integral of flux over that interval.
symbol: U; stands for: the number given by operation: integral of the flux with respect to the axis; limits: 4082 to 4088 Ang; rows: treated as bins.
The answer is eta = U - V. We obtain 0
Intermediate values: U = 35.7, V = 35.5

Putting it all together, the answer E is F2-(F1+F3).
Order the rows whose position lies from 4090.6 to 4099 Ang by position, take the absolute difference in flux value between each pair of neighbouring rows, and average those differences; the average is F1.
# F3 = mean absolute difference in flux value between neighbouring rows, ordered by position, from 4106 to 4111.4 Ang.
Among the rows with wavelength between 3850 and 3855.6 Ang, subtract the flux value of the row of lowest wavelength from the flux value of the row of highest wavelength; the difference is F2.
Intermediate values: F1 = 0.75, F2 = -0.2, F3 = 0.48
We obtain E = -1.5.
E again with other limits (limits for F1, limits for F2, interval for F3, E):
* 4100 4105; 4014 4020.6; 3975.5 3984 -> -1.6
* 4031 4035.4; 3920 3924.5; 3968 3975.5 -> -3.2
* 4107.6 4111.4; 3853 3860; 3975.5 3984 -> -1.0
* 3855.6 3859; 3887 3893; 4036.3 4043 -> -1.2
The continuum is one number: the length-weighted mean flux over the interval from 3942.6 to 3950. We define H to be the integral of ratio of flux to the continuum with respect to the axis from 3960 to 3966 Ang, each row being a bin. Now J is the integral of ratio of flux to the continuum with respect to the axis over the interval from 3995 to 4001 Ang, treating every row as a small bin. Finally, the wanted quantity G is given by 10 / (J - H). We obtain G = 32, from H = 6.1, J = 6.4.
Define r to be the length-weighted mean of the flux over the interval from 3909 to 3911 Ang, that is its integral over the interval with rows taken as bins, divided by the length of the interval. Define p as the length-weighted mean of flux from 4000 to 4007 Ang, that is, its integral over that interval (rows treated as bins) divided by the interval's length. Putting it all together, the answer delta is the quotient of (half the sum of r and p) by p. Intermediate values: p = 7.01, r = 6.64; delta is 0.97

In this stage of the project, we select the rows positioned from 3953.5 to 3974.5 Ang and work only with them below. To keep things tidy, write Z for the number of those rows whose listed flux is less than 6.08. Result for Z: 7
